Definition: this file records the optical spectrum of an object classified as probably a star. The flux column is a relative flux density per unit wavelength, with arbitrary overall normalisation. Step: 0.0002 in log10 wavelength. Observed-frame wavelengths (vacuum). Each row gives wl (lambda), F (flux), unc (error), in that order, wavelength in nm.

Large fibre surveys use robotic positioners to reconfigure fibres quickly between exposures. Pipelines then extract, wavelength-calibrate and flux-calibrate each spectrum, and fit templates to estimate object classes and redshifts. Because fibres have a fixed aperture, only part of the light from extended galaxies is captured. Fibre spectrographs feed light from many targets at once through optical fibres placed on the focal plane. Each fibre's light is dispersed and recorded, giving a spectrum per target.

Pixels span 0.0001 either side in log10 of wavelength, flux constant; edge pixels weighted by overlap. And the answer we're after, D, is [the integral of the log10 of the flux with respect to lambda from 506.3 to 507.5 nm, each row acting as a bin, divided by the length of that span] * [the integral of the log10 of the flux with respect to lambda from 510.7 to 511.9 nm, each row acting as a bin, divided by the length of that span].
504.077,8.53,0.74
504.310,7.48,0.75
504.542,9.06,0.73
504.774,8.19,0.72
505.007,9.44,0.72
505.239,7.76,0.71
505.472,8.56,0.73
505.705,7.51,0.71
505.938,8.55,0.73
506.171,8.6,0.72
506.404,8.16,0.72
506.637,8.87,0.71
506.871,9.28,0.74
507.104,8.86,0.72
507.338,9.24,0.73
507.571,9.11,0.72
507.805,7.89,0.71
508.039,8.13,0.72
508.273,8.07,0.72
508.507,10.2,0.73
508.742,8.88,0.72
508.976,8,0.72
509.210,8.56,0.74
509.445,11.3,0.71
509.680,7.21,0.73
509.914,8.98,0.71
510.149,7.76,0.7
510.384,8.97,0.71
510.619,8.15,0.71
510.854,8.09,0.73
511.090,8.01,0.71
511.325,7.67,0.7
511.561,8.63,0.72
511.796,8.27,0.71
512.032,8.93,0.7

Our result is 0.864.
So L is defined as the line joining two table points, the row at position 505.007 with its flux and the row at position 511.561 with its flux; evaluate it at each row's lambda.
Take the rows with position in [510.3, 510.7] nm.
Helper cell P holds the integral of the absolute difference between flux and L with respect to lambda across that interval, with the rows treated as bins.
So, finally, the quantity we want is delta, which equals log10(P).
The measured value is -0.8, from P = 0.2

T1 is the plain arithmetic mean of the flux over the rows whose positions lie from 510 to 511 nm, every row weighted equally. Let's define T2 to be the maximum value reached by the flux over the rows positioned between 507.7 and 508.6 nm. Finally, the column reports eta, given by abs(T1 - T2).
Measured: 2.0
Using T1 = 8.2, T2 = 10.2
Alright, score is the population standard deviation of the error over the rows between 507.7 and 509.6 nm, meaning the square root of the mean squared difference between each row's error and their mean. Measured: 0.0093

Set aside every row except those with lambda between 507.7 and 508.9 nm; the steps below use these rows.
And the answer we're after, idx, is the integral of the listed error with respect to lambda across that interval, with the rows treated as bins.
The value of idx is 0.864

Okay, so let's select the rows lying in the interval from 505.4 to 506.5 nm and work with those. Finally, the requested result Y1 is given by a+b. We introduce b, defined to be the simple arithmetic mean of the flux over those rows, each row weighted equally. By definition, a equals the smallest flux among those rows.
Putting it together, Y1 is 15.8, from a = 7.51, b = 8.3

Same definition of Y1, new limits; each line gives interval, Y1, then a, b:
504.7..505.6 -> 16.2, 7.76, 8.5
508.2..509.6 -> 17.2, 8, 9.2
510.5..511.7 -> 15.8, 7.67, 8.1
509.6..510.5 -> 15.4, 7.21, 8.2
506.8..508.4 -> 16.5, 7.89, 8.7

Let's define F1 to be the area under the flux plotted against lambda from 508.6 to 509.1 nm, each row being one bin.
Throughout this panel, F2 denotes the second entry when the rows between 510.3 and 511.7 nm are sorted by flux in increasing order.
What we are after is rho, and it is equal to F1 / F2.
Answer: 0.53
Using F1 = 4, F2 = 8.01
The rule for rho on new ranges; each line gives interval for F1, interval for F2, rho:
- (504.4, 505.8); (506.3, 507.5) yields 1.33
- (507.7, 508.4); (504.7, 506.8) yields 0.73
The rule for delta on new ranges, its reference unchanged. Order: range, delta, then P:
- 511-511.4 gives -0.5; 0.3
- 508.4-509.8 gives 0.2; 1.6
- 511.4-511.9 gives -0.9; 0.1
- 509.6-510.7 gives -0.1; 0.8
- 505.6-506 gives -0.3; 0.5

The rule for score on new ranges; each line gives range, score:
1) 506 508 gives 0.0093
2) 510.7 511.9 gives 0.0102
